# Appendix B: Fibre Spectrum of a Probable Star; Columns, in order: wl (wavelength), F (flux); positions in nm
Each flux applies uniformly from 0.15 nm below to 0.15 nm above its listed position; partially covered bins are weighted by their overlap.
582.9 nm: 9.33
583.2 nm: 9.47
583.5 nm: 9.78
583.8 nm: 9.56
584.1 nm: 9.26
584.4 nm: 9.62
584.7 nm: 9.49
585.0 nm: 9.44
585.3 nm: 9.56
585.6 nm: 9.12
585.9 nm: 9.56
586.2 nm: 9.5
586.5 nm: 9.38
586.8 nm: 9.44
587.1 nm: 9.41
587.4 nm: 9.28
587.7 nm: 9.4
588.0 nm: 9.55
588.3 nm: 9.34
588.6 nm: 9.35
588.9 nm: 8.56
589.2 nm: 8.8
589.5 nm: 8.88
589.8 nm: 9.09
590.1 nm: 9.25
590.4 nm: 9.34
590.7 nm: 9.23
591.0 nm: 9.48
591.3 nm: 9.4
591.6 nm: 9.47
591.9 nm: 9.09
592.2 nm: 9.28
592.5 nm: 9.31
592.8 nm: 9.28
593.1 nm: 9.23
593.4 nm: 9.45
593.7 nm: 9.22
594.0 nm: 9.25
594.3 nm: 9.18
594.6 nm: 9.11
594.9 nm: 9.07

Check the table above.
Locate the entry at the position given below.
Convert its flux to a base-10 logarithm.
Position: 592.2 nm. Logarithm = 0.968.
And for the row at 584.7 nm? 0.977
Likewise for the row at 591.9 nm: 0.959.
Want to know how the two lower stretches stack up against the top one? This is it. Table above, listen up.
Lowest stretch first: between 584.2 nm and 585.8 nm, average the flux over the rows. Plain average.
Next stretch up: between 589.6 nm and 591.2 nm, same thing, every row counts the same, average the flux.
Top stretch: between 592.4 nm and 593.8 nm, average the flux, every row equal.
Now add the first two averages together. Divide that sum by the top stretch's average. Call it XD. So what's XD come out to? 2.01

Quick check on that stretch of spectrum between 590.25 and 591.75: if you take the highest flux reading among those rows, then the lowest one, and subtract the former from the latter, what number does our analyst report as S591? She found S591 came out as -0.25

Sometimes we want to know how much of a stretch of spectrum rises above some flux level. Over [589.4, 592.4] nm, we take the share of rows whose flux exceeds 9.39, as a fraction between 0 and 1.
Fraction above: 0.300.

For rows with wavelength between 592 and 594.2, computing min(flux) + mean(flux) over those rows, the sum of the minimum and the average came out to 18.5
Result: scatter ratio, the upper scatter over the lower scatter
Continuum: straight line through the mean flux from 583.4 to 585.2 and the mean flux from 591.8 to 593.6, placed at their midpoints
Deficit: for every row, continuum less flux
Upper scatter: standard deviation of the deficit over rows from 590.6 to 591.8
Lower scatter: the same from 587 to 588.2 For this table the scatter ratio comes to 1.1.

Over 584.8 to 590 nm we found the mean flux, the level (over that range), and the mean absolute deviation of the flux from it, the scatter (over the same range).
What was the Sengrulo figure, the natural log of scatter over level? -3.7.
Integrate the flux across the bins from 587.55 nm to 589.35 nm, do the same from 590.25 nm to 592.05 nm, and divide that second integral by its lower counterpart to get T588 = 1.02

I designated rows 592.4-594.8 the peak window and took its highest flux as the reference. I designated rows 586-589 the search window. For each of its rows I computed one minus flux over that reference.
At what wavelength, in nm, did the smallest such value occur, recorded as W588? 588.0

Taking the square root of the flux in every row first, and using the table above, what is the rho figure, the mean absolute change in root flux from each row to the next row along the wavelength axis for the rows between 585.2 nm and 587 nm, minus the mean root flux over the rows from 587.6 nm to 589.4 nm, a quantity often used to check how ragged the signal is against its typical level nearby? -2.99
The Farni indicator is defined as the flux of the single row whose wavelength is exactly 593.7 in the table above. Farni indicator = 9.22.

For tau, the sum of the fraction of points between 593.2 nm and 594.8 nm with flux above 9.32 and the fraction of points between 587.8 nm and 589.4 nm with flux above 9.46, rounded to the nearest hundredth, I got 0.40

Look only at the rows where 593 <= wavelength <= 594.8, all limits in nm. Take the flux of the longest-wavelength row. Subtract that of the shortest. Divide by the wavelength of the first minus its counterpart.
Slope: -0.080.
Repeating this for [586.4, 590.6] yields -0.010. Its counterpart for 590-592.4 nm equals 0.014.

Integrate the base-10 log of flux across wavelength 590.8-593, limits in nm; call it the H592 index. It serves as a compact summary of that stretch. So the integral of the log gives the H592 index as 2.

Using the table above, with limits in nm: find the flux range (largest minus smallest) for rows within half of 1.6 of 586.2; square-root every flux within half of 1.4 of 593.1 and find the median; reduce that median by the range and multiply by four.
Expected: 10.4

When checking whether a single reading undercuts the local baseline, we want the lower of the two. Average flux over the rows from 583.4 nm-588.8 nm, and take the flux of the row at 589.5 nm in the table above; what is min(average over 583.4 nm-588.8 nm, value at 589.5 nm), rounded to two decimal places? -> 8.88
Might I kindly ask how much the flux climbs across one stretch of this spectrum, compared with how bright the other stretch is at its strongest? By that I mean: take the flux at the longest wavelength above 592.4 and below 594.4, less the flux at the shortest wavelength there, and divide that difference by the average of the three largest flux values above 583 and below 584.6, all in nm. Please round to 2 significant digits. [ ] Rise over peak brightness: -0.013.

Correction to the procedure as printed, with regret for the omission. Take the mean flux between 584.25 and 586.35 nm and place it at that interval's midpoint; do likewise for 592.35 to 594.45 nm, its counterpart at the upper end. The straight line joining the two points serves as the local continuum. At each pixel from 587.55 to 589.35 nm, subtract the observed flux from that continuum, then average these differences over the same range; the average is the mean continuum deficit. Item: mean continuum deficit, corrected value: 0.23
